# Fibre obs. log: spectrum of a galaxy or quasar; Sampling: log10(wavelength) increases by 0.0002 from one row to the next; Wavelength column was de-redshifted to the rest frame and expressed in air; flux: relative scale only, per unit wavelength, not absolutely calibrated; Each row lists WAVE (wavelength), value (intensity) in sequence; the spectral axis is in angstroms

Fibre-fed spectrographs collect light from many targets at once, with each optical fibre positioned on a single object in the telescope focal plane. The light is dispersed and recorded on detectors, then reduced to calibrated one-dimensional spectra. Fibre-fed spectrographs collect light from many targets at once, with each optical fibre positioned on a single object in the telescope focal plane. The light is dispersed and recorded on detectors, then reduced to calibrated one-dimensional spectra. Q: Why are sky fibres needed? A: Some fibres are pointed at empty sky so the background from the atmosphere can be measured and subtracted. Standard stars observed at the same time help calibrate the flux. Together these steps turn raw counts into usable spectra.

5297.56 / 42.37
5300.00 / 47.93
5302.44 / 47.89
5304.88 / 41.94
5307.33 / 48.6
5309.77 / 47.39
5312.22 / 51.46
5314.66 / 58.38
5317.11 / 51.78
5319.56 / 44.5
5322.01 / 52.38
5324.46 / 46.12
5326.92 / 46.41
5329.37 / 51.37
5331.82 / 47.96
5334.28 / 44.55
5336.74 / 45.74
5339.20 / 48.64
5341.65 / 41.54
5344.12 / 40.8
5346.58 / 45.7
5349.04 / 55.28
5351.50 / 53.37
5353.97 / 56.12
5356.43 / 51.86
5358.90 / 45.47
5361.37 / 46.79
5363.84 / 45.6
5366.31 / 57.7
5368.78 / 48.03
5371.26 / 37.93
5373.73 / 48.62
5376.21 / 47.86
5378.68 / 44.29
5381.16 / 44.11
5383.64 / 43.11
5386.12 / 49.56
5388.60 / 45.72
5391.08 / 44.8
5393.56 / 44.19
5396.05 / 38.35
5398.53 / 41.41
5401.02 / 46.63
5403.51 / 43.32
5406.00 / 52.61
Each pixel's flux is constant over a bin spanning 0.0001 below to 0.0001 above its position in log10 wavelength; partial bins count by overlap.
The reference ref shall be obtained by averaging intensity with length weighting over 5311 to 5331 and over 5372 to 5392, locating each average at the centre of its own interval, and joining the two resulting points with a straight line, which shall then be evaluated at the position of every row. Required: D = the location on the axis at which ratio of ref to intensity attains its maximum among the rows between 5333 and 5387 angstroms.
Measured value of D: 5371.26 angstroms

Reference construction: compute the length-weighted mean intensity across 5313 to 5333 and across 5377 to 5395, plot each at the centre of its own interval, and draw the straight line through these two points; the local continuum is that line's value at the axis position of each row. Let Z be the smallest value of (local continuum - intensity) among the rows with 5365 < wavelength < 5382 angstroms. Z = -11.1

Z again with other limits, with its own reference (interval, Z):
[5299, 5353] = -7.8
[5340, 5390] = -11.1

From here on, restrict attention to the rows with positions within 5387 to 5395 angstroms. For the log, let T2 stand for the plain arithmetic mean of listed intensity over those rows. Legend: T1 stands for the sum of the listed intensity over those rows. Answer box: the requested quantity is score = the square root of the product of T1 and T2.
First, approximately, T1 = 135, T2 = 45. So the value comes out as 78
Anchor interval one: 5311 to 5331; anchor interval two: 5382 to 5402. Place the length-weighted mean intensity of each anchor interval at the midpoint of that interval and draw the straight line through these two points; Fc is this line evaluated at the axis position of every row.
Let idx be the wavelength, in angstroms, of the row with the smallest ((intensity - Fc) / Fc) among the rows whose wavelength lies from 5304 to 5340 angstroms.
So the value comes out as 5304.88 angstroms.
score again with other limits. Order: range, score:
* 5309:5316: 91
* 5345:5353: 89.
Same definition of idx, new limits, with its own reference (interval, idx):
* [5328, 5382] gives 5371.26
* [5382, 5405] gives 5396.05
